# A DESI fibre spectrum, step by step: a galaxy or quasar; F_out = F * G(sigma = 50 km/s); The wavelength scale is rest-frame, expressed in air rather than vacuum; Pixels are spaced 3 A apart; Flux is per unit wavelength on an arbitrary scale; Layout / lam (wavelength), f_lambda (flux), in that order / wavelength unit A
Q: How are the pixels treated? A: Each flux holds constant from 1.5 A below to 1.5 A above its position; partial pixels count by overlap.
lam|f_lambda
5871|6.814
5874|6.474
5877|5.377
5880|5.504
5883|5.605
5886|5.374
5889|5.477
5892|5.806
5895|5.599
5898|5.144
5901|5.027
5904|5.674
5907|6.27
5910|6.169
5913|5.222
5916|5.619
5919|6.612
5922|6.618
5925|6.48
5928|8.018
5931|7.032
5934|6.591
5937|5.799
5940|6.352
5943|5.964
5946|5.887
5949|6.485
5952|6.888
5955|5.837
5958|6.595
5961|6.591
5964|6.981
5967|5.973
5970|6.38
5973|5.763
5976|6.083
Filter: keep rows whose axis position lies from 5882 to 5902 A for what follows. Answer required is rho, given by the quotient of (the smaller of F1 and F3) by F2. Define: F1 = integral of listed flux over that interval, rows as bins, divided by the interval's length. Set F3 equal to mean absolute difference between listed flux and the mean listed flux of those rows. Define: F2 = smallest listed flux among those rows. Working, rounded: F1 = 5.44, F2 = 5.027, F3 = 0.22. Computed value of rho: 0.043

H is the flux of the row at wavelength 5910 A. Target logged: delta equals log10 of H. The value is 0.790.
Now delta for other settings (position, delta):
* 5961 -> 0.819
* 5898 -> 0.711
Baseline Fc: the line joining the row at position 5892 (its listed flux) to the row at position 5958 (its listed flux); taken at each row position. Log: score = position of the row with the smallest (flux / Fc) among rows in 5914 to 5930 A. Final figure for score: 5916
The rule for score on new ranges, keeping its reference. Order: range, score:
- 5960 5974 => 5973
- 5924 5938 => 5937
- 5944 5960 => 5955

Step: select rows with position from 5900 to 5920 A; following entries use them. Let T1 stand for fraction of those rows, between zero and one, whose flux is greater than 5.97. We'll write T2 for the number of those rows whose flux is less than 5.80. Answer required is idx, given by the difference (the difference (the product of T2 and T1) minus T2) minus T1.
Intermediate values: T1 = 0.4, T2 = 4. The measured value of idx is -2.7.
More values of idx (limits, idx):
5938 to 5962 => -0.6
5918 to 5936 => -1.0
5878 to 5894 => -4.0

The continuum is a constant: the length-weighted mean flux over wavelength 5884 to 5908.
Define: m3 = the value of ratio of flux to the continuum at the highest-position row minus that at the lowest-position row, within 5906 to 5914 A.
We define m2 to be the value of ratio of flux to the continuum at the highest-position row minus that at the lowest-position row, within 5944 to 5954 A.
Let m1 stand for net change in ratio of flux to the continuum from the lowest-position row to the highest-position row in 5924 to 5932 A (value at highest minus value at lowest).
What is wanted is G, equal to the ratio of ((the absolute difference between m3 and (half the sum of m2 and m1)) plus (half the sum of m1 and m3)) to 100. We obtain 0.0028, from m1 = 0.10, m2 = 0.2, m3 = -0.19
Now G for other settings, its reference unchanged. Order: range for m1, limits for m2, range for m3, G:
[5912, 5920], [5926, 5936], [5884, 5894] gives 0.0025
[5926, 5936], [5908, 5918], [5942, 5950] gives 0.0019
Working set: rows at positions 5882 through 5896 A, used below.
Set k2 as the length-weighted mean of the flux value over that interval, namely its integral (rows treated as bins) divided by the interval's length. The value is 5.6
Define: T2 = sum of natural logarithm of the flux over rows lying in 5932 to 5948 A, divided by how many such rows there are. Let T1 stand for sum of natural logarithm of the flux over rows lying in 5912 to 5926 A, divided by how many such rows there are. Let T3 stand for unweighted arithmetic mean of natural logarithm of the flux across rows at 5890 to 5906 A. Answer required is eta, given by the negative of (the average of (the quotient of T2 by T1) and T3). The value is -1.35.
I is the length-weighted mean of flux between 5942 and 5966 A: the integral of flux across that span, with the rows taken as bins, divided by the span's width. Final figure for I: 6.40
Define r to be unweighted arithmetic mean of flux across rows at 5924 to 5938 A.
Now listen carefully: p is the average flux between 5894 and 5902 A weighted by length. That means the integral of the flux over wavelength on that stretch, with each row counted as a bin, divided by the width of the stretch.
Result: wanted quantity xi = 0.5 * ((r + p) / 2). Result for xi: 3.01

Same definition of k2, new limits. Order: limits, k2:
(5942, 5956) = 6.2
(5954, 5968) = 6.4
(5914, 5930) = 6.6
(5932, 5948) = 6.2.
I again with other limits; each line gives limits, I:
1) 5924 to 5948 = 6.52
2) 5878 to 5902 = 5.45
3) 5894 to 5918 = 5.61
